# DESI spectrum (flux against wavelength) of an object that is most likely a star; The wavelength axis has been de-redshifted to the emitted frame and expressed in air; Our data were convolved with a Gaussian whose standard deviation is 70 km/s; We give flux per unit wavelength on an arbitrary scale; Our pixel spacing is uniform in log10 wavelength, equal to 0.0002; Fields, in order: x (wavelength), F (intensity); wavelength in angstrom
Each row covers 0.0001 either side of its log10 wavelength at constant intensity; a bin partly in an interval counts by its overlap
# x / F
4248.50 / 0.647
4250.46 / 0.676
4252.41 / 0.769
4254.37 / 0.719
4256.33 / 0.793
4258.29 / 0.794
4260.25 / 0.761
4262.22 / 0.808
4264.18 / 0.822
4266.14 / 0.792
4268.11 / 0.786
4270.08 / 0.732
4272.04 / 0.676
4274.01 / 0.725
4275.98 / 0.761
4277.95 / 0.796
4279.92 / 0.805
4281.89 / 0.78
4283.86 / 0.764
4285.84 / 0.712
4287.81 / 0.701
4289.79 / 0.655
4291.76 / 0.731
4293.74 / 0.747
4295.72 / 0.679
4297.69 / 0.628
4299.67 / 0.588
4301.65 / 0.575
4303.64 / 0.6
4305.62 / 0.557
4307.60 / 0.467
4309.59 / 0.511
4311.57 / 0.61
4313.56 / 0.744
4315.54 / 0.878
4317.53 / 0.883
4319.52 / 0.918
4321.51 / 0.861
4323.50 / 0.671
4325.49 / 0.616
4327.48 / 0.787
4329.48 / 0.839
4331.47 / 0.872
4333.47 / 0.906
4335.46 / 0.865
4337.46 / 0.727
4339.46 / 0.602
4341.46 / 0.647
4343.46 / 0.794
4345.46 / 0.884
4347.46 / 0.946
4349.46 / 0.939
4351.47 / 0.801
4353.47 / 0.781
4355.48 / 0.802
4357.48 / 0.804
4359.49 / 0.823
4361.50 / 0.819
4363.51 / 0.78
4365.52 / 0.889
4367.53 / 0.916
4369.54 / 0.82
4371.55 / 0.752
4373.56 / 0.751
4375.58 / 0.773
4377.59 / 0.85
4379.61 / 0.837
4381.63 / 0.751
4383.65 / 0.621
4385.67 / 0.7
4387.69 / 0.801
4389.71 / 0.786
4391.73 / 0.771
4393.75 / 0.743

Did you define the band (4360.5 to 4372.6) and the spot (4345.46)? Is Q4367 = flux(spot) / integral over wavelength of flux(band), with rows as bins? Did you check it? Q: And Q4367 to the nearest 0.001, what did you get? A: 0.088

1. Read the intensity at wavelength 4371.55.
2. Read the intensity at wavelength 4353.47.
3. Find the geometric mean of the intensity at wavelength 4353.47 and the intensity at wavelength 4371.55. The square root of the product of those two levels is 0.77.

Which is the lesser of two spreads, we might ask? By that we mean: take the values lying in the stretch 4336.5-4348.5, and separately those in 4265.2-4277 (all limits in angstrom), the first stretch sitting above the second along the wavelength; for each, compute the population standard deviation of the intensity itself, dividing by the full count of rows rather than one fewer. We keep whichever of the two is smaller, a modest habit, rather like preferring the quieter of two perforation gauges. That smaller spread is 0.040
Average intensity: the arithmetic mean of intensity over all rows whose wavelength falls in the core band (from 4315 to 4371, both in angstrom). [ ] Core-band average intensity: 0.82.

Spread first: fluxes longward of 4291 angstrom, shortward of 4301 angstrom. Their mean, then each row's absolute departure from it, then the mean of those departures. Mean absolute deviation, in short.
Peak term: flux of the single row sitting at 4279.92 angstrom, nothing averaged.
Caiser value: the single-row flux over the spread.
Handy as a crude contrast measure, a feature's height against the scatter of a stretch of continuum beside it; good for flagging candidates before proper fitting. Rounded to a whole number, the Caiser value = 15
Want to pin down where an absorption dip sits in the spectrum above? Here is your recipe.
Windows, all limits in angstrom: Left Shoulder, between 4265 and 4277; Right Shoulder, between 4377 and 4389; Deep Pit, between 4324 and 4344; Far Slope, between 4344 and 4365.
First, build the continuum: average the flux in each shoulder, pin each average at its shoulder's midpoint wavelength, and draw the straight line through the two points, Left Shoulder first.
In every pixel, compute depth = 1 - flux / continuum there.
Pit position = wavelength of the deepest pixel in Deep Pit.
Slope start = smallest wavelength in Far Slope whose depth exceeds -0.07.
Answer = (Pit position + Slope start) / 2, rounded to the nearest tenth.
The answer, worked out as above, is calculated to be 4345.5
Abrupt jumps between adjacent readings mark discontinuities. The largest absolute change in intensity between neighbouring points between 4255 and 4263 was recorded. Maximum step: 0.047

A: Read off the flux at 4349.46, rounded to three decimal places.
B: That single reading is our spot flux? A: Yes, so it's 0.939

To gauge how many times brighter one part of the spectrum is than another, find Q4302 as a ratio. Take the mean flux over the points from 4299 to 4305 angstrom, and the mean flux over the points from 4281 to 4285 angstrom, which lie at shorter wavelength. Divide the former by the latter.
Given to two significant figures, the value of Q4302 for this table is 0.76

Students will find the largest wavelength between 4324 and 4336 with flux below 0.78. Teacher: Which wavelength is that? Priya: 4325.49 angstrom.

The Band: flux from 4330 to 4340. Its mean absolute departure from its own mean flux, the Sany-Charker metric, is 0.104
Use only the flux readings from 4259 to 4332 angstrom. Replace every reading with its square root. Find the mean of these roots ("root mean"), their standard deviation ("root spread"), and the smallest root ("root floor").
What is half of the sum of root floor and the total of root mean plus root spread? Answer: 0.799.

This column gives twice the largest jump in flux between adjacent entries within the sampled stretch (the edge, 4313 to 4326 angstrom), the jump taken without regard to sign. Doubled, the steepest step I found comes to 0.38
